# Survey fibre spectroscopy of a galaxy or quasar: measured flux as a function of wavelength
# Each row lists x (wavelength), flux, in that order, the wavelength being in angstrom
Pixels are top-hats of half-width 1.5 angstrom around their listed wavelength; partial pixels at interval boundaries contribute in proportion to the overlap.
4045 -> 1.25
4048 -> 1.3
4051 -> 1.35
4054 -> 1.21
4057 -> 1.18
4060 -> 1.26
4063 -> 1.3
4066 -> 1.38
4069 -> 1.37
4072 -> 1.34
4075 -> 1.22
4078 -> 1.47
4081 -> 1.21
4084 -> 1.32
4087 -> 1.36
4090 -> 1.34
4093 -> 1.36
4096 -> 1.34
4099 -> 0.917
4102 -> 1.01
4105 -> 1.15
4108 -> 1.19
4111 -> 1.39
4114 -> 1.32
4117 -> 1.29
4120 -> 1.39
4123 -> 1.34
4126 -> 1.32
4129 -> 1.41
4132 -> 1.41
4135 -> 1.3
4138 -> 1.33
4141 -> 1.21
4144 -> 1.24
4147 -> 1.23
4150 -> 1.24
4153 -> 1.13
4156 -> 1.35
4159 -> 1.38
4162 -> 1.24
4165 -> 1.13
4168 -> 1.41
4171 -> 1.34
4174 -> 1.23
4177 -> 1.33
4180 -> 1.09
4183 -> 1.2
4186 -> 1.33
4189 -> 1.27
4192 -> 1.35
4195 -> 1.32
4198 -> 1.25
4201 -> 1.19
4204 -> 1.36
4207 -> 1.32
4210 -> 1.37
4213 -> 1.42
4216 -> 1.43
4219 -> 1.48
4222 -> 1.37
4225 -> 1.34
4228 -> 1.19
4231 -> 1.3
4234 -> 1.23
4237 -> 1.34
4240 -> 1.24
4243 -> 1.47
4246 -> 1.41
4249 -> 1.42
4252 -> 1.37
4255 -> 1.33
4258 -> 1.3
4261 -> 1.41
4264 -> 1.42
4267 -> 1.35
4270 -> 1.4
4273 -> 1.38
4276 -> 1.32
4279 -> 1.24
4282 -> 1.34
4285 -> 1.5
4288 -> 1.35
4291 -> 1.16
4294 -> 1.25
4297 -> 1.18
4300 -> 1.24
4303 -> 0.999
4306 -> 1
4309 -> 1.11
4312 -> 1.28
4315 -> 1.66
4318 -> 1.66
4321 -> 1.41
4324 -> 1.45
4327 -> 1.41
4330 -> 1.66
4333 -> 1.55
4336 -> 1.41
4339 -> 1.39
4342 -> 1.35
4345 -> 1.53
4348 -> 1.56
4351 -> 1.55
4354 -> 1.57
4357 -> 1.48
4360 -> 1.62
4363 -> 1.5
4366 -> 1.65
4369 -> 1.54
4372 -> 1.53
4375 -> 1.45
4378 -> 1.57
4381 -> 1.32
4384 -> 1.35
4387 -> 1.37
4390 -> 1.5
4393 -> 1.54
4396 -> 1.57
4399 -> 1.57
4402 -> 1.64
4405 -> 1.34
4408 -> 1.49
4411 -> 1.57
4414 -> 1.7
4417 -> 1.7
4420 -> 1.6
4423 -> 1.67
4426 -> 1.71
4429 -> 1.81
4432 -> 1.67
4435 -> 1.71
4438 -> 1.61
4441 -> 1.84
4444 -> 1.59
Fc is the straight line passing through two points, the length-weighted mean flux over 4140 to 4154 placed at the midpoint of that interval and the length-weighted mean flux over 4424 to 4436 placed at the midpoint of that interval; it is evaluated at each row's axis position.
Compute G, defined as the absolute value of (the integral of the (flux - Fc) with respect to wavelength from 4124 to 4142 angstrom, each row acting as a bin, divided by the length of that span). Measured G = 0.15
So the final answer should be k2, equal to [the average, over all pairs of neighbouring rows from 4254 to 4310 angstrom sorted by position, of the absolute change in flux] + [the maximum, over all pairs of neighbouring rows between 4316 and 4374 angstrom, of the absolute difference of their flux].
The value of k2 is 0.34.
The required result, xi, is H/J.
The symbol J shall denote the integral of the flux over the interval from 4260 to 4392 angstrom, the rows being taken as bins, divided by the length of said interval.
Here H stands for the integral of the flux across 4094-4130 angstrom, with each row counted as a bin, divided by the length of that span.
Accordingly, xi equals 0.89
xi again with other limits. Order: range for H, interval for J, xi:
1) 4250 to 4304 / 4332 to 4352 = 0.89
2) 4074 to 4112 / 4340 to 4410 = 0.83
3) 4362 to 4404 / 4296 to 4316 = 1.26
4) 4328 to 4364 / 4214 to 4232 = 1.12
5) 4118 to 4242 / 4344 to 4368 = 0.84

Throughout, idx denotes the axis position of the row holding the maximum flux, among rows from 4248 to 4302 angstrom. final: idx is 4285 angstrom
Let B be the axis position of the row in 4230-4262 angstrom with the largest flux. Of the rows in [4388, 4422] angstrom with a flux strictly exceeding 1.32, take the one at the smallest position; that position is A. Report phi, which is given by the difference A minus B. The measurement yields 147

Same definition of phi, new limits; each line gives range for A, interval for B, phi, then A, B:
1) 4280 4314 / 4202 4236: 63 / 4282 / 4219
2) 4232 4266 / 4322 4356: -93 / 4237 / 4330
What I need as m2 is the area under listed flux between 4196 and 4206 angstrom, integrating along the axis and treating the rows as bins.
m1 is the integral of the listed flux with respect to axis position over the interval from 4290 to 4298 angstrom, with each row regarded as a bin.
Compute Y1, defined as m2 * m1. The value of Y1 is 122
